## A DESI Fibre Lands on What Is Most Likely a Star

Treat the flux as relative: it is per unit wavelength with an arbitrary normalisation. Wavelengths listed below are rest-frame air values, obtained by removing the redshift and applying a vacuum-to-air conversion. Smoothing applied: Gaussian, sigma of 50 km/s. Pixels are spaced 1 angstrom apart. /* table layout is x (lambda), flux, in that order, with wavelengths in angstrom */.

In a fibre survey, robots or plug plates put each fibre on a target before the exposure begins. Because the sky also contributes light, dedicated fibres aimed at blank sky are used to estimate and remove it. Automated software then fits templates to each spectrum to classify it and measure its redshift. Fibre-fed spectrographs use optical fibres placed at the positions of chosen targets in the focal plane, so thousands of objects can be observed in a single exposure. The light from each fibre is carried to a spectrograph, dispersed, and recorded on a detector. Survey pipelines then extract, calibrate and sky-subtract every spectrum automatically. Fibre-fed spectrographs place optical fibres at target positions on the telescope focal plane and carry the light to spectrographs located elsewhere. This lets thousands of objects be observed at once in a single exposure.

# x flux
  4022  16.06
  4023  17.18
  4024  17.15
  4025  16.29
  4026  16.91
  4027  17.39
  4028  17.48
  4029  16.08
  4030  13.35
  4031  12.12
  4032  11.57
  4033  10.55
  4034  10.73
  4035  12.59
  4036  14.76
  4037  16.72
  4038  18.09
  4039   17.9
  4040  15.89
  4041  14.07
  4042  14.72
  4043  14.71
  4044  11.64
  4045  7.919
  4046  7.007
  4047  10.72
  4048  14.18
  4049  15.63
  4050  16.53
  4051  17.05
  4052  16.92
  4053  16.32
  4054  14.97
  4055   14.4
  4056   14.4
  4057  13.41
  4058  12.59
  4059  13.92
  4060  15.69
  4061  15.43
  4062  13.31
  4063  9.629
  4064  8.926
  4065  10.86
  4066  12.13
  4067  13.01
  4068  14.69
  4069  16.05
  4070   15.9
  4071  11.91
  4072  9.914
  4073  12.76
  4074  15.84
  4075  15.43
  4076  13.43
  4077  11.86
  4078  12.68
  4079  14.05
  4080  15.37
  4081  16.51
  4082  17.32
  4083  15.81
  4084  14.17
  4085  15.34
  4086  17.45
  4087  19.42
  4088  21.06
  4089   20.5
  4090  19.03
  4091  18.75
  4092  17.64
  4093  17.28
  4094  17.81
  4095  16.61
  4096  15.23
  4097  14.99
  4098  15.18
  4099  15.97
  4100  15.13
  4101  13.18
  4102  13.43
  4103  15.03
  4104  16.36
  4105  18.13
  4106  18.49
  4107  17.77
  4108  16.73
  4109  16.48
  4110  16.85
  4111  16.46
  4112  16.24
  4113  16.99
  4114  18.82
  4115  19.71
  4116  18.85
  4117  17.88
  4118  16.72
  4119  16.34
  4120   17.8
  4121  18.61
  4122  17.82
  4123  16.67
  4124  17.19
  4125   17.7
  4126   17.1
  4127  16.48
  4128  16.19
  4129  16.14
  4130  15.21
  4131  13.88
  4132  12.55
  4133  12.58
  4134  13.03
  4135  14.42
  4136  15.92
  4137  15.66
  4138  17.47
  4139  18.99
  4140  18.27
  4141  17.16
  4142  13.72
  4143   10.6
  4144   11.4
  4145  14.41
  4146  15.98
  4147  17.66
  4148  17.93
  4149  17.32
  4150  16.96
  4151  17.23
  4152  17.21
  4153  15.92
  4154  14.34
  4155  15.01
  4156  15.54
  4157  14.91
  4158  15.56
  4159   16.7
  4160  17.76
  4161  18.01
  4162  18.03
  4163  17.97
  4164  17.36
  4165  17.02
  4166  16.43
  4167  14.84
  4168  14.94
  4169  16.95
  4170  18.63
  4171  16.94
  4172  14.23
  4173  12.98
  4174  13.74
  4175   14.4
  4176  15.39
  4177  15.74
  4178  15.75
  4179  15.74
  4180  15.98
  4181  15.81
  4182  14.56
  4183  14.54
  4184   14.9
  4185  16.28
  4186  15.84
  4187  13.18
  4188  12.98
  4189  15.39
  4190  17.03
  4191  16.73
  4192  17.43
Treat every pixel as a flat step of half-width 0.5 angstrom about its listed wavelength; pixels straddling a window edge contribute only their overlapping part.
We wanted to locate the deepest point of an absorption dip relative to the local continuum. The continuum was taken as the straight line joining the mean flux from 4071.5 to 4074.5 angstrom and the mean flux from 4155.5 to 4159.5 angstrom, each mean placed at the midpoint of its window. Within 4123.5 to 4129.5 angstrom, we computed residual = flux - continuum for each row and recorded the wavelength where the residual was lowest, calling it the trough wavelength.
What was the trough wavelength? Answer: 4129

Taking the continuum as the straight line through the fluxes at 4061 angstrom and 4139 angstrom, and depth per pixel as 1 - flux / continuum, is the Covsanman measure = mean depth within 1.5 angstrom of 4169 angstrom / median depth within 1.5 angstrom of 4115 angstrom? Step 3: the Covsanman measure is -3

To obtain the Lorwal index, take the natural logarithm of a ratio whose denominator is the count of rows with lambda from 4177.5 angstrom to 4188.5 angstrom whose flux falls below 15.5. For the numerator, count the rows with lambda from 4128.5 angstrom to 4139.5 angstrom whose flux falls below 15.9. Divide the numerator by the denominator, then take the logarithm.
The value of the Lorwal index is 0.3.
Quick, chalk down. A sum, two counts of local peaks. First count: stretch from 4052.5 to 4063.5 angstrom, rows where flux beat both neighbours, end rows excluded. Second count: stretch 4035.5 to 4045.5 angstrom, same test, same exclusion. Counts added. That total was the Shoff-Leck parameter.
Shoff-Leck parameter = 3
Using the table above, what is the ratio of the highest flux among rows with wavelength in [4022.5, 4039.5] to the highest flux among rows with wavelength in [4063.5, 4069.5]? 1.13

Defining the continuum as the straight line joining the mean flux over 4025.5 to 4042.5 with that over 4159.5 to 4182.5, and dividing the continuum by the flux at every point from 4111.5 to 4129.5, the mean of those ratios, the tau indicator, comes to 0.90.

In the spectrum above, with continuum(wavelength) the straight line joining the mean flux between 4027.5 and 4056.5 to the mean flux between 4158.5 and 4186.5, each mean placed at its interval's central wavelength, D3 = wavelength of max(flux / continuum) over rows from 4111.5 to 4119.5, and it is 4115 angstrom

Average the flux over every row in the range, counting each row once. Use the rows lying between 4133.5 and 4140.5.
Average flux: 16.3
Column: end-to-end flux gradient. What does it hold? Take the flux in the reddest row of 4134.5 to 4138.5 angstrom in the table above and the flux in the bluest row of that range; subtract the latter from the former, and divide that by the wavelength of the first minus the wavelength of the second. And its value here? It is 1.0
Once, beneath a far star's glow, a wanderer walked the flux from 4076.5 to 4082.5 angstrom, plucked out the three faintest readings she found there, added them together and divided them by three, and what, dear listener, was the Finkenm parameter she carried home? 12.9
